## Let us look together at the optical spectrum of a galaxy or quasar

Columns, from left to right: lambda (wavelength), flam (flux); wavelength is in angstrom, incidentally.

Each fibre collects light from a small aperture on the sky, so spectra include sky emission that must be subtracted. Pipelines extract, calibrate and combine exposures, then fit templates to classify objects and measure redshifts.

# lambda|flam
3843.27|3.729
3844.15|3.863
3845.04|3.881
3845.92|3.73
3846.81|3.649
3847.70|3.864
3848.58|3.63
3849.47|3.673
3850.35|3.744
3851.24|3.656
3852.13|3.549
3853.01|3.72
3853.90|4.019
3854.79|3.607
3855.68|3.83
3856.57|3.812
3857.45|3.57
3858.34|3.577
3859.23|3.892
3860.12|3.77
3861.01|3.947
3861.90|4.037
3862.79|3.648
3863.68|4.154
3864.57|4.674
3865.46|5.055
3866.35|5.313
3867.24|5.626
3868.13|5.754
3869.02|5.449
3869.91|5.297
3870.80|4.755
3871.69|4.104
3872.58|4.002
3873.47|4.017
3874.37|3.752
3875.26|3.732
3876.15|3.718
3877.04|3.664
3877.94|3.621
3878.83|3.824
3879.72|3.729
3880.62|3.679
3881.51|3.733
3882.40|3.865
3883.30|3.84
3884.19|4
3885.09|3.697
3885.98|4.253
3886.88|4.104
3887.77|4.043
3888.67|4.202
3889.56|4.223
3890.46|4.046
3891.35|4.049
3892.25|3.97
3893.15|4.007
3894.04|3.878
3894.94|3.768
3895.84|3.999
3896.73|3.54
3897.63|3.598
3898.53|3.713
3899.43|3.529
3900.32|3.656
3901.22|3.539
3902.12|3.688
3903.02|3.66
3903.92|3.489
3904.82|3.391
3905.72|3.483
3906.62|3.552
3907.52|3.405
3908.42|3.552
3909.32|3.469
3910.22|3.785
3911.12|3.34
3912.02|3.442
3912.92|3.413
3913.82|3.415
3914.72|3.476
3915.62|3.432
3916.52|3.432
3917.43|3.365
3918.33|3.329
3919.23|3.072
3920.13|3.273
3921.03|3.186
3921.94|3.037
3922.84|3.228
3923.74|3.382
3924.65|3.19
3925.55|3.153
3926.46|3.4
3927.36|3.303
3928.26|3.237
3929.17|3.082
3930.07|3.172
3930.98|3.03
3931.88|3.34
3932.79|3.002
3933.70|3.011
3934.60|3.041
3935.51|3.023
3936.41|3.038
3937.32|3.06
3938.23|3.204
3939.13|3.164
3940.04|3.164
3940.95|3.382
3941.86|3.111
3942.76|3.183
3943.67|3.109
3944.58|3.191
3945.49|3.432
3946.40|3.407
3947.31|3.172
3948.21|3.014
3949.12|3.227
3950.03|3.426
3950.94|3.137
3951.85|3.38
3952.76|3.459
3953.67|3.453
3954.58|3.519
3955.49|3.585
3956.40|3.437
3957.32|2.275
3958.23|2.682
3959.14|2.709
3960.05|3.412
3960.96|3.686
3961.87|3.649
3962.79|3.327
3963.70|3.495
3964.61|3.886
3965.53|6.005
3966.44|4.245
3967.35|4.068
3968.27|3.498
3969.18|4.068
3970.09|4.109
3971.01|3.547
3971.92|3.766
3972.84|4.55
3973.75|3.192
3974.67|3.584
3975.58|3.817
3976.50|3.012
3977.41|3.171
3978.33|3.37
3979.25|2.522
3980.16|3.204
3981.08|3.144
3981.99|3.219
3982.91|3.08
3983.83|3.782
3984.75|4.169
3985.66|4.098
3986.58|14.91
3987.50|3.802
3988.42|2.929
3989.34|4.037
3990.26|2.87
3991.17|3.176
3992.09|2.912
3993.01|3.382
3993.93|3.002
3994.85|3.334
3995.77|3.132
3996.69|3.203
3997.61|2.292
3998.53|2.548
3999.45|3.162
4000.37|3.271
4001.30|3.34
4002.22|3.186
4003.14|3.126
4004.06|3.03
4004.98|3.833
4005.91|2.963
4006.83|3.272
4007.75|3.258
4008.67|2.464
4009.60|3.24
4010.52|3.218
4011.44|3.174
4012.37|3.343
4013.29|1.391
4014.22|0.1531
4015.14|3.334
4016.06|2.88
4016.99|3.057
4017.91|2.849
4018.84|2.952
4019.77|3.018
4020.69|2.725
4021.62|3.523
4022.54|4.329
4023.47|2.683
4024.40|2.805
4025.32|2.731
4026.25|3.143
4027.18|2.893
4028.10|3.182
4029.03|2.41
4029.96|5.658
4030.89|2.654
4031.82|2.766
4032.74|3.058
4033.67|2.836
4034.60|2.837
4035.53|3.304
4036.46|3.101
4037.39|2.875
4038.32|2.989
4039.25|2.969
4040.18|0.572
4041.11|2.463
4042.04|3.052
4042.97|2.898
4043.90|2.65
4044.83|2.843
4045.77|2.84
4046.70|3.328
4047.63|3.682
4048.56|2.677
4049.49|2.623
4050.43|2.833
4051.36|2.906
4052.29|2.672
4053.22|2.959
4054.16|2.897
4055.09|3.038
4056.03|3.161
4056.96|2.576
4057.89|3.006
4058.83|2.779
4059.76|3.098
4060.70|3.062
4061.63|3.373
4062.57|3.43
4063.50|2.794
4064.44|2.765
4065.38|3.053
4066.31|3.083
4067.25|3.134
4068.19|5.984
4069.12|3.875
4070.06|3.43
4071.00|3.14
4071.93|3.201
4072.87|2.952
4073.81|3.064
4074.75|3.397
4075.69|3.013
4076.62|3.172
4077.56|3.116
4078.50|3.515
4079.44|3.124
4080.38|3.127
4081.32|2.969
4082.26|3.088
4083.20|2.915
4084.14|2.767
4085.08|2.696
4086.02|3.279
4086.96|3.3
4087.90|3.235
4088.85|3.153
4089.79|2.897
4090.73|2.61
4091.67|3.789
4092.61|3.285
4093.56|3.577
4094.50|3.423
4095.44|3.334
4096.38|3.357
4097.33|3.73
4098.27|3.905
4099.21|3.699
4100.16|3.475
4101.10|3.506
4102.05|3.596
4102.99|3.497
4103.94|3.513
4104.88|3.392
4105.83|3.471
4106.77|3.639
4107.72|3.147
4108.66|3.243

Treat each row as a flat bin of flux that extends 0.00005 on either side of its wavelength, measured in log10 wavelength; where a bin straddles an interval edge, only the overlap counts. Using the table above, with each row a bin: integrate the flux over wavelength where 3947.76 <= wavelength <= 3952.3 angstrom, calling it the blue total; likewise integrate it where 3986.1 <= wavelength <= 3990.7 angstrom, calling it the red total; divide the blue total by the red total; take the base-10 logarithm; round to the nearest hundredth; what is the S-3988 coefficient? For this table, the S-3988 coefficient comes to -0.25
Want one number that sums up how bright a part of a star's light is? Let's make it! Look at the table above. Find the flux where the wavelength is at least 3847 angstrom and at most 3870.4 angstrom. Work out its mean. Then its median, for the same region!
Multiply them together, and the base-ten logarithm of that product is 1.21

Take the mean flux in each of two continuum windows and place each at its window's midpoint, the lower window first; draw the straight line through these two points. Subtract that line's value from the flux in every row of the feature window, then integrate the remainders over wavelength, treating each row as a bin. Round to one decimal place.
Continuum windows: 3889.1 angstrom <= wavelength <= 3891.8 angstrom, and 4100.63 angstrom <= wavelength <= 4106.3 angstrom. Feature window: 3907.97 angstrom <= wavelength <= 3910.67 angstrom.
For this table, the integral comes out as -1.2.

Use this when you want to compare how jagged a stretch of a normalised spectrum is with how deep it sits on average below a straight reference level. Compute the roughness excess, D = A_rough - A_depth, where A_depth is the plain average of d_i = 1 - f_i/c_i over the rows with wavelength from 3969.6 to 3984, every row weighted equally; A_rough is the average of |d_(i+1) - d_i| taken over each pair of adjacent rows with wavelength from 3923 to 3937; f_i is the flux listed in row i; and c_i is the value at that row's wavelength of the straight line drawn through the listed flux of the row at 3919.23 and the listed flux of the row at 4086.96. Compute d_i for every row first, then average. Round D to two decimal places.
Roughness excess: 0.13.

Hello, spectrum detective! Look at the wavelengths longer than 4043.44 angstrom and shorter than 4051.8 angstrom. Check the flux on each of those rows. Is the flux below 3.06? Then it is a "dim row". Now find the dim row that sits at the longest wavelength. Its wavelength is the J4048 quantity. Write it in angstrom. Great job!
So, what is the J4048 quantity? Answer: 4051.36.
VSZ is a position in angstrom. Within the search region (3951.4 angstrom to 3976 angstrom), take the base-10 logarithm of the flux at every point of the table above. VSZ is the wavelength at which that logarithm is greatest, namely 3965.53 angstrom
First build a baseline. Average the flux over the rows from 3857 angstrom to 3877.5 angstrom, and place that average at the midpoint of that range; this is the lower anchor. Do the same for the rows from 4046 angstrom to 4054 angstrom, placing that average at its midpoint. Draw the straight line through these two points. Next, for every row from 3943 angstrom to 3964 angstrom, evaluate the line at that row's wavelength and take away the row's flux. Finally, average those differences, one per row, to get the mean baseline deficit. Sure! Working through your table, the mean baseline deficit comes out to 0.41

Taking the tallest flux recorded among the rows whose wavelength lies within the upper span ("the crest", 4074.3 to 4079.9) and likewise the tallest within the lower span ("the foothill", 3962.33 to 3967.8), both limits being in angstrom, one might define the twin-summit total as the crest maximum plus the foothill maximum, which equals 9.52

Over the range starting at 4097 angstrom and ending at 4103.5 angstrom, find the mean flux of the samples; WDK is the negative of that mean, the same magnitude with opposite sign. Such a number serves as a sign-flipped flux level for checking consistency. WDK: -3.6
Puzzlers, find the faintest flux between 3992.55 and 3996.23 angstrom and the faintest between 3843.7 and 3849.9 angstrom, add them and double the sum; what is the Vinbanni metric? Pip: 13.3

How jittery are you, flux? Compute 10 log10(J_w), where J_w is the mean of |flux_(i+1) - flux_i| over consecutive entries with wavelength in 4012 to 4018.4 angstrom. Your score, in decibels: 1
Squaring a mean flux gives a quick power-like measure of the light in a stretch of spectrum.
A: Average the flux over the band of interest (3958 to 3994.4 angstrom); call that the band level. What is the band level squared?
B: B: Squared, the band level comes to 15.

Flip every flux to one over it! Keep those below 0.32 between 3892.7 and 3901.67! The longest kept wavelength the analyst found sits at 3901.22 angstrom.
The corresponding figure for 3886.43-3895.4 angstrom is 3894.94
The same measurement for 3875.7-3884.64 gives 3884.19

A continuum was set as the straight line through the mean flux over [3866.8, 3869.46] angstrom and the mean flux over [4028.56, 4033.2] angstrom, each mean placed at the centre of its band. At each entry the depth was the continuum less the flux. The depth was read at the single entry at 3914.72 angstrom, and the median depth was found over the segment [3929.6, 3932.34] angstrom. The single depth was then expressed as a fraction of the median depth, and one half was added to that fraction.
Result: 1.4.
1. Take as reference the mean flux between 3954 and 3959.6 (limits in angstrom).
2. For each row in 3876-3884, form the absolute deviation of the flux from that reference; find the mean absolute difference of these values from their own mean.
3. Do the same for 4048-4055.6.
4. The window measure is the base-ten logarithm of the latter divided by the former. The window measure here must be 0.3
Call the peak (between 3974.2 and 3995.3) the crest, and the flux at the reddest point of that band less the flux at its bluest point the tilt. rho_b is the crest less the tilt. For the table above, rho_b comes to 15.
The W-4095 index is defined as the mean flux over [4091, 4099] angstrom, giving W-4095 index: 3.5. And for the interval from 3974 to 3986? 3.4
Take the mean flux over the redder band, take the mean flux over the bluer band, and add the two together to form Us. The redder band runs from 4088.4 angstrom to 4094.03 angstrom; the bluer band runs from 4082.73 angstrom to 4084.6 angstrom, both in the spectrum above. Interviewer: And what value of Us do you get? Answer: 6.1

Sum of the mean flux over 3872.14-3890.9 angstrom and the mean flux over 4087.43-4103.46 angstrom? 7.3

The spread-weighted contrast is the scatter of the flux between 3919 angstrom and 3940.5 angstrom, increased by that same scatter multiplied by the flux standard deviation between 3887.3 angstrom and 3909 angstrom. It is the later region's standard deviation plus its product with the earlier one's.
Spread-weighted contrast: 0.15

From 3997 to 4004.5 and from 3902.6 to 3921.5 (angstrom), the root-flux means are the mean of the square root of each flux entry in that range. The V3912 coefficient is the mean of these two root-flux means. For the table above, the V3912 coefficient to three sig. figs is 1.79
